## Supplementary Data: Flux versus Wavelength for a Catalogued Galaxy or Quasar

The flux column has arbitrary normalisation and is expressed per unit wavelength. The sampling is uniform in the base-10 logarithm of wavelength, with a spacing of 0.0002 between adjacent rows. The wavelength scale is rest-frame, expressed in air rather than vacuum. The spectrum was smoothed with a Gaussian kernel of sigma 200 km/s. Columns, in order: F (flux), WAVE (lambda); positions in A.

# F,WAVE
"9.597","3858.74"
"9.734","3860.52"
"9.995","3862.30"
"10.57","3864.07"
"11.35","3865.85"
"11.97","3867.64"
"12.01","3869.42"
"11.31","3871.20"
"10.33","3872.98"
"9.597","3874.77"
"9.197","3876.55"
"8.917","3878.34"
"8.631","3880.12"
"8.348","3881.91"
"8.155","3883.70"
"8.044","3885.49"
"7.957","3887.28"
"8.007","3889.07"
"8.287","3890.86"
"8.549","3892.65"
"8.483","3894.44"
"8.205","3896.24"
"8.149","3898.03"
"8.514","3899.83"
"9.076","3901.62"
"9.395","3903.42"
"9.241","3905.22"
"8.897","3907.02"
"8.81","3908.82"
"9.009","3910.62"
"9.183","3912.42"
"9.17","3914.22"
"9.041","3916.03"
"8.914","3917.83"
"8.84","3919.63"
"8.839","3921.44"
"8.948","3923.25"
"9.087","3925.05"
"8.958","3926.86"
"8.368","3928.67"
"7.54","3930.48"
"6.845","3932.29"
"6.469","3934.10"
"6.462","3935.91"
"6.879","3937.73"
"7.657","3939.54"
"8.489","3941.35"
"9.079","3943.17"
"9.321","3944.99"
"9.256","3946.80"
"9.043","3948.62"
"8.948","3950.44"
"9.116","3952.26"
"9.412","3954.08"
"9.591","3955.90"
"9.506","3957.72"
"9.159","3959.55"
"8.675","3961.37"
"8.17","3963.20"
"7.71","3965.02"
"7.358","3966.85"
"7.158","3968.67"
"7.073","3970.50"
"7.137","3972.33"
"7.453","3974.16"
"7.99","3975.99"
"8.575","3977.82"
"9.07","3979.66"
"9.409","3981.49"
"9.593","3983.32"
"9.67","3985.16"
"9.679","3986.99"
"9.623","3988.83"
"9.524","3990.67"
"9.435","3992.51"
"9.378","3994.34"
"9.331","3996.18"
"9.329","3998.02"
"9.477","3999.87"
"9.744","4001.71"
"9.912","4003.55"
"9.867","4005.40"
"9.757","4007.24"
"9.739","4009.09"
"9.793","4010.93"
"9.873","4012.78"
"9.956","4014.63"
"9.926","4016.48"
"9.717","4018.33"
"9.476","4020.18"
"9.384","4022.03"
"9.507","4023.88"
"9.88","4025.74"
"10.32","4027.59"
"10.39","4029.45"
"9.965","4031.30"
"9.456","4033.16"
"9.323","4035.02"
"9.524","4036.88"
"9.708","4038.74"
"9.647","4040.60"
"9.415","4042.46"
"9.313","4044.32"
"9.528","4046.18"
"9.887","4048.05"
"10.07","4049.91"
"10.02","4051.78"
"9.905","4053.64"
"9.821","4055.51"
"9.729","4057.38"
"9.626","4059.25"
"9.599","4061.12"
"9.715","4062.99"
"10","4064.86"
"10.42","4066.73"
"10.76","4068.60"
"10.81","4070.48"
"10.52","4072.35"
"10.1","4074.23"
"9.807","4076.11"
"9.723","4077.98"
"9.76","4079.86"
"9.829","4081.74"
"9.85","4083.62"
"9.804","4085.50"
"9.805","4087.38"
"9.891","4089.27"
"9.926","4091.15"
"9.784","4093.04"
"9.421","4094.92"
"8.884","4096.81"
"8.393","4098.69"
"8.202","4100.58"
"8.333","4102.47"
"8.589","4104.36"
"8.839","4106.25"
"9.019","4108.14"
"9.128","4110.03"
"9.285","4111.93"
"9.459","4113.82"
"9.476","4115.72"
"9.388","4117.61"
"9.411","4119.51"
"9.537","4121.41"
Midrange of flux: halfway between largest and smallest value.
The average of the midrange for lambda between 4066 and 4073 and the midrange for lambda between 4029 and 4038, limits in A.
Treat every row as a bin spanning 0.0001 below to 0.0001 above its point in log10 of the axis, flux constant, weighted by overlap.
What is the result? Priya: 10.2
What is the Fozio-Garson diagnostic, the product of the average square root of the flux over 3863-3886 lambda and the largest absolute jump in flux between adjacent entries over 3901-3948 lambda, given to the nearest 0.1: 2.6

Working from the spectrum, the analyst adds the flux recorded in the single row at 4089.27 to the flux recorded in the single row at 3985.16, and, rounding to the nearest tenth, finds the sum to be 19.6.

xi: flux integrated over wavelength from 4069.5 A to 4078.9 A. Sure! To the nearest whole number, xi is 96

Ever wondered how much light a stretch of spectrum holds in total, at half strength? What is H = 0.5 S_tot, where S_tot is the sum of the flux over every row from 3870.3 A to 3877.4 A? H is 20.2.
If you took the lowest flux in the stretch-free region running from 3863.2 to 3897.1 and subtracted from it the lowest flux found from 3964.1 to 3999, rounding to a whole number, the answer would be 1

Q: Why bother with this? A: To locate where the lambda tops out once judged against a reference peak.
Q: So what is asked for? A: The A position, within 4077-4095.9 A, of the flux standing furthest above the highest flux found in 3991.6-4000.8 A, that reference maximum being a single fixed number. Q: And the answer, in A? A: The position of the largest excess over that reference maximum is 4091.15 A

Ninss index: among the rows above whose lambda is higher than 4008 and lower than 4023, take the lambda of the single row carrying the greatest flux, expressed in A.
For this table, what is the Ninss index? 4014.63 A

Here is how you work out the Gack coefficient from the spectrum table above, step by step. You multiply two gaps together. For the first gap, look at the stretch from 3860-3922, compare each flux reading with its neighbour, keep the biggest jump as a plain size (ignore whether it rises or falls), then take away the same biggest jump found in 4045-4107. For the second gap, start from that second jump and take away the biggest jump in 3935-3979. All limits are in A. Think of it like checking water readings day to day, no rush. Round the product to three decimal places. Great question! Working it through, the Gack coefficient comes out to -0.131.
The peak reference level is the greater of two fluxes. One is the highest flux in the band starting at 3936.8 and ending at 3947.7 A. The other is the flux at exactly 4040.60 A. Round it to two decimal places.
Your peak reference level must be 9.65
